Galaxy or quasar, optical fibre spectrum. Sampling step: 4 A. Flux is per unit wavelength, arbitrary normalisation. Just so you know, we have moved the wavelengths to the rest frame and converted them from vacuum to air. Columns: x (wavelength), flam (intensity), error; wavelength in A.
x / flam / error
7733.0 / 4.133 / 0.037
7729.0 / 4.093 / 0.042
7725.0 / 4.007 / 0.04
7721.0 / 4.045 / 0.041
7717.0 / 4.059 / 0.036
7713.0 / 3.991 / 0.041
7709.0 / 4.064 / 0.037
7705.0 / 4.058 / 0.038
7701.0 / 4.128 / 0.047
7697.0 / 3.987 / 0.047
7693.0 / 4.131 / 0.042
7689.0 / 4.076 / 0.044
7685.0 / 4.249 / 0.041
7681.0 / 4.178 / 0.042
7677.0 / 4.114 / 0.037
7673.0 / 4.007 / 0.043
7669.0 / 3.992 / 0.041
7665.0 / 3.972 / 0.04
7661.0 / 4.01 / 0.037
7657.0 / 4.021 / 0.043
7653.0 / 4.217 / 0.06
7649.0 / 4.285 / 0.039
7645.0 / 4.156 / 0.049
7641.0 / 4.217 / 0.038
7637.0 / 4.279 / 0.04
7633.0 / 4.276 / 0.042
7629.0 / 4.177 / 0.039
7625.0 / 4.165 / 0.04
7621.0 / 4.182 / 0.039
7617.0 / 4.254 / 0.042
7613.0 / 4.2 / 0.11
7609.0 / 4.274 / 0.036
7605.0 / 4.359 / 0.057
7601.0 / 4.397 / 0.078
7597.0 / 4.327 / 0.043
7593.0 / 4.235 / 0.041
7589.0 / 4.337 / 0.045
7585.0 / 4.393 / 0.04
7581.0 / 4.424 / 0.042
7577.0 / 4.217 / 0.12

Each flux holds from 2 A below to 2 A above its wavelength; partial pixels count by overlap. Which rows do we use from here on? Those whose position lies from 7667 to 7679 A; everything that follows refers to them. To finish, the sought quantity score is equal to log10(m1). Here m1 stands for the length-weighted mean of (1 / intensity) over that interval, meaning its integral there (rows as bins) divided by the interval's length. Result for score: -0.606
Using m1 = 0.248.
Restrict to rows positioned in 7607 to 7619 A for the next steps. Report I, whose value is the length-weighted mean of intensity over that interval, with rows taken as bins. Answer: 4.24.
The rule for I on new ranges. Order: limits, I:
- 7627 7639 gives 4.24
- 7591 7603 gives 4.32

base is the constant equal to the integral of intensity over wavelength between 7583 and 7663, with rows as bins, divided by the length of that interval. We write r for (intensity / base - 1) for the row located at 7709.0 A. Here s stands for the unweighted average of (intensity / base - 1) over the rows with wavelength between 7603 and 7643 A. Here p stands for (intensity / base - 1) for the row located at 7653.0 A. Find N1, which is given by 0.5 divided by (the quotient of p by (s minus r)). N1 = -4.1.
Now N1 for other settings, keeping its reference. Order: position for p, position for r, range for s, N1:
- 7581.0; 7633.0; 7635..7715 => -0.5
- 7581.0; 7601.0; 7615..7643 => -0.5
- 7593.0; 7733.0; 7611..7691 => -3.0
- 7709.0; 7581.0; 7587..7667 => 0.6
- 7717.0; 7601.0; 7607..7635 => 0.5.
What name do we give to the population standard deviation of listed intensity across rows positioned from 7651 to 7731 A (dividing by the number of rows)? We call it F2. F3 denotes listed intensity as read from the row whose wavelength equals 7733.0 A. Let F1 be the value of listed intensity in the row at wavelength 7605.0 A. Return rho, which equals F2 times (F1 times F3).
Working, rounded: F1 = 4.359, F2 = 0.077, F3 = 4.133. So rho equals 1.39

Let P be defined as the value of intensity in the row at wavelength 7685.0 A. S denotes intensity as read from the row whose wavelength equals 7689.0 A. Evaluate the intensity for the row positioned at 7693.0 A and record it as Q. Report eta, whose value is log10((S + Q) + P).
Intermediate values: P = 4.249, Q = 4.131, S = 4.076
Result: 1.095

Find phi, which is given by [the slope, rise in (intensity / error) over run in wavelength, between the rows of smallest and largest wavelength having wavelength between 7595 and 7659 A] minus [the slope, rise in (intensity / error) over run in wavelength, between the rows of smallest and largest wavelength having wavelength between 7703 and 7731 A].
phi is 0.3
